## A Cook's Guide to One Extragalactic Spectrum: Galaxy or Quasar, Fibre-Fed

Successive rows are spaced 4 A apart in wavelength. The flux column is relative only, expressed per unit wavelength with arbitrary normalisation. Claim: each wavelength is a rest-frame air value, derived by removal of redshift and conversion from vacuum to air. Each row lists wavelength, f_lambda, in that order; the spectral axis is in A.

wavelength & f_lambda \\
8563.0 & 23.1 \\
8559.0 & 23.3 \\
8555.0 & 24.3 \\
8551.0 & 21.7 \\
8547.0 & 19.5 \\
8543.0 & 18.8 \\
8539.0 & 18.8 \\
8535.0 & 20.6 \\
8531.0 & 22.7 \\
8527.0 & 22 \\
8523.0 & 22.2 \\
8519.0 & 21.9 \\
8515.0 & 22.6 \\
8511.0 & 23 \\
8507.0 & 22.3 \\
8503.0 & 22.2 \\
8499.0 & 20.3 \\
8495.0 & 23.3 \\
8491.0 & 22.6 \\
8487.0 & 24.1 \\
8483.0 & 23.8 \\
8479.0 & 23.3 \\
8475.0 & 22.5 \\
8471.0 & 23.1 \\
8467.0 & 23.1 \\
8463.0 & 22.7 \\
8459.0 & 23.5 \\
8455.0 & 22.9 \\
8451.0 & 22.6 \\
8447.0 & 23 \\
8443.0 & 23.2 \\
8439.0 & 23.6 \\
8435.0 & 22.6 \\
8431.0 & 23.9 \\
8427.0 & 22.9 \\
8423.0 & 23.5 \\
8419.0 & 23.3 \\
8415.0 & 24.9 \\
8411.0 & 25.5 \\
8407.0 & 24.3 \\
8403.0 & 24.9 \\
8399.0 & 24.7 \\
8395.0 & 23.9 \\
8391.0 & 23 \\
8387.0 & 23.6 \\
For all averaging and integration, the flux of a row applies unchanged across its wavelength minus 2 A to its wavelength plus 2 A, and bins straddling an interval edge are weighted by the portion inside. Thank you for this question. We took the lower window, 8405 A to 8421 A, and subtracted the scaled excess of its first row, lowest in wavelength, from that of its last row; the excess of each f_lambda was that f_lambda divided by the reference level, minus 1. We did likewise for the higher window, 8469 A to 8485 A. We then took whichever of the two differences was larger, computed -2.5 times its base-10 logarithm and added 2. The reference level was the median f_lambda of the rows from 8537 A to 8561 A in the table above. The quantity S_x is 5.7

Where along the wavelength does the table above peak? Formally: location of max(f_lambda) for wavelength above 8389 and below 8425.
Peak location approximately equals 8411.0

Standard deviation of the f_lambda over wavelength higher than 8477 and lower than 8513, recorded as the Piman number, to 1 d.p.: 1.1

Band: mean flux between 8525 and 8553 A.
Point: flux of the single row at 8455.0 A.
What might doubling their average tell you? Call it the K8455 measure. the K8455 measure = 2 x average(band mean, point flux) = 43.5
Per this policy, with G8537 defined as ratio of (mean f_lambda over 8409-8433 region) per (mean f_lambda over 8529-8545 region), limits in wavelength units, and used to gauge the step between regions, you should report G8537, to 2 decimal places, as 1.19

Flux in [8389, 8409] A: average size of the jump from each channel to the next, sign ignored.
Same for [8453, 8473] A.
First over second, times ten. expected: 14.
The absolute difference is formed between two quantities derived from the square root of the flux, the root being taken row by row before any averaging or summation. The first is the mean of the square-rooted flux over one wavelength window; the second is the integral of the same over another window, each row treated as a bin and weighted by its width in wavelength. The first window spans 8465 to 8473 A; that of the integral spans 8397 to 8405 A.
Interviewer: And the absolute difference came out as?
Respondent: 35.0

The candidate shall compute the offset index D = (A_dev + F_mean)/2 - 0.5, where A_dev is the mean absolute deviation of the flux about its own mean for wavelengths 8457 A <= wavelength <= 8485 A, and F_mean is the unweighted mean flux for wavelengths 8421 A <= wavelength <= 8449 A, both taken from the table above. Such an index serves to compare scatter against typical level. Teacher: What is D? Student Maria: 11.3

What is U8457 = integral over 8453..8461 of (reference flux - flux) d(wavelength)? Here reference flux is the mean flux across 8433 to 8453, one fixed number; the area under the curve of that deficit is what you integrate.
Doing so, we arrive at -2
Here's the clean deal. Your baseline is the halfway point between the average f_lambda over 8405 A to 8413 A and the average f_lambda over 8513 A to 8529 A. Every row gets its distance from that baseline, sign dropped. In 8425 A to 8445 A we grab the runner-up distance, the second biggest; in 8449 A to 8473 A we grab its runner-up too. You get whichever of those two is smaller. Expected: 0.64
